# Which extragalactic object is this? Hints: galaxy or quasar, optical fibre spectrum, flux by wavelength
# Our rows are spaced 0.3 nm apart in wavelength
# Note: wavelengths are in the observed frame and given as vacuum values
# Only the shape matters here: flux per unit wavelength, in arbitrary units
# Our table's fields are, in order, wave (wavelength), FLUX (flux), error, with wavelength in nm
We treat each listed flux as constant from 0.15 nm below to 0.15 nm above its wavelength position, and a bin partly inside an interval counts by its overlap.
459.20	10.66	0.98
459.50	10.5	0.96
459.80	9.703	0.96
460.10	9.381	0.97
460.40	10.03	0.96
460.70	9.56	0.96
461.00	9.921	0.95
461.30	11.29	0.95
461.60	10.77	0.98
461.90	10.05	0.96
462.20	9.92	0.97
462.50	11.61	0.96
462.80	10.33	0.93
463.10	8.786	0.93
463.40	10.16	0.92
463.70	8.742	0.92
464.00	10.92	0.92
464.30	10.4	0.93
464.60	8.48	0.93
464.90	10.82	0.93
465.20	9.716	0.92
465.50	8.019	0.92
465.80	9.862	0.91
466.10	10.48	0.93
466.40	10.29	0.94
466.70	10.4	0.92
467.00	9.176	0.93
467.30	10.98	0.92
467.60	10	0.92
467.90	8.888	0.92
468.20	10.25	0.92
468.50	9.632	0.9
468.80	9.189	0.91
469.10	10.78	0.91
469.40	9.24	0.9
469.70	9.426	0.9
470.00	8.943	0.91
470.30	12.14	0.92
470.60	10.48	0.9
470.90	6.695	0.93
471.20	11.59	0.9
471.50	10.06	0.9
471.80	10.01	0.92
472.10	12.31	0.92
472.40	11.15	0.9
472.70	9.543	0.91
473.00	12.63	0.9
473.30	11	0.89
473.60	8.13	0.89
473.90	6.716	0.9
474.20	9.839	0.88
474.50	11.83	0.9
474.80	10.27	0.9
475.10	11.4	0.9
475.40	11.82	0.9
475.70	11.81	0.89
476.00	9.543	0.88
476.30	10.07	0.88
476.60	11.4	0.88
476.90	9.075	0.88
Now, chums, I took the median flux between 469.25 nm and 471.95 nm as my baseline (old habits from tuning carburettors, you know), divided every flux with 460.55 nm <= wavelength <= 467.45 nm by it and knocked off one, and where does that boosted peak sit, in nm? 462.50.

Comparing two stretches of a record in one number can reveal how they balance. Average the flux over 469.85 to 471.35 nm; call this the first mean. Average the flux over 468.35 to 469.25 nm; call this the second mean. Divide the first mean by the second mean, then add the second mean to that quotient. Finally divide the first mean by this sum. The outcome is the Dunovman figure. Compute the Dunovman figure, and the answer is 0.92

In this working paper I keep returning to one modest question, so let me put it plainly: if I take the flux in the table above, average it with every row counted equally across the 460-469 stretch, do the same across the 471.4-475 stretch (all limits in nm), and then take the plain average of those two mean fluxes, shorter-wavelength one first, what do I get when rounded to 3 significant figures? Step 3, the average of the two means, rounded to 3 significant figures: 10.1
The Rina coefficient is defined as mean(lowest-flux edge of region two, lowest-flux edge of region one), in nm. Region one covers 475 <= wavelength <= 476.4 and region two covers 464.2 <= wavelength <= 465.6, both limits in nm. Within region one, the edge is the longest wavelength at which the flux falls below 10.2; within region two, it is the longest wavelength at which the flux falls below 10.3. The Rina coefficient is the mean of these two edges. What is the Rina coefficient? 470.90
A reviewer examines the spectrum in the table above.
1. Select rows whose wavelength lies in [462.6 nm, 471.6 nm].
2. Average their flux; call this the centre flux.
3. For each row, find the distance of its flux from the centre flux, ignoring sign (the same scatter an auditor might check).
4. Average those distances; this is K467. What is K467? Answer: 0.86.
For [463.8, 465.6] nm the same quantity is 0.99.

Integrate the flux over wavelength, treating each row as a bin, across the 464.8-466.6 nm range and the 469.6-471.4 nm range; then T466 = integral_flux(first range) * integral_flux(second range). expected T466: 316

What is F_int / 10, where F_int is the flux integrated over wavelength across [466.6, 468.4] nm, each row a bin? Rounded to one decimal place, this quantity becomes 1.8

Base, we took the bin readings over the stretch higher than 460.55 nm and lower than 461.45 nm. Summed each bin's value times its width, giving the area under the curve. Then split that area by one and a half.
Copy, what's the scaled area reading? 6.15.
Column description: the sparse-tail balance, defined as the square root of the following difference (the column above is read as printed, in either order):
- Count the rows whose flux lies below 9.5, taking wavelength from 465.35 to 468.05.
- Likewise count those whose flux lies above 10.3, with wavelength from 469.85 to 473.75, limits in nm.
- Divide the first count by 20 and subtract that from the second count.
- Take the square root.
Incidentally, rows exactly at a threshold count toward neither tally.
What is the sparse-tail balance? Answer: 2.62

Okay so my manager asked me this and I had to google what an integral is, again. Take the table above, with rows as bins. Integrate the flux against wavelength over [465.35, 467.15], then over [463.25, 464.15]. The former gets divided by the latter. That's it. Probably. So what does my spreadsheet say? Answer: 1.95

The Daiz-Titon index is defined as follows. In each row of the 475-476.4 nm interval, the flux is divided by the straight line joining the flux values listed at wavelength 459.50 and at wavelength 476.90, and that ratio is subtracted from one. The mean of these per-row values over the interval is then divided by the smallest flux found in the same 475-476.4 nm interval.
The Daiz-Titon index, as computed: -0.020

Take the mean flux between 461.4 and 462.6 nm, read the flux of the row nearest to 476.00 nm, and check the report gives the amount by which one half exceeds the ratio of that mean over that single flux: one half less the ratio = -0.61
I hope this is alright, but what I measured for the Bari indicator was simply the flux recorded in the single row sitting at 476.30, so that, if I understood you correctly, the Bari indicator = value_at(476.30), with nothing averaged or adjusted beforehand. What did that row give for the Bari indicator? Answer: 10.07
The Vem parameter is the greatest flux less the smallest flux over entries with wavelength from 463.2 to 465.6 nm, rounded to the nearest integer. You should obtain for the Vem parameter 3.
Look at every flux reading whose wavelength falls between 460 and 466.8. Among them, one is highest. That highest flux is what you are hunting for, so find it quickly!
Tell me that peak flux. 11.61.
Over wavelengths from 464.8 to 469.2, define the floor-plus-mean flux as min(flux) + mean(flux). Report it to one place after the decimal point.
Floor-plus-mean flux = 17.9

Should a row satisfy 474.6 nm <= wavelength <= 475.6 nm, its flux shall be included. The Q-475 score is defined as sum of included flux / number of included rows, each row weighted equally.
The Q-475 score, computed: 11.2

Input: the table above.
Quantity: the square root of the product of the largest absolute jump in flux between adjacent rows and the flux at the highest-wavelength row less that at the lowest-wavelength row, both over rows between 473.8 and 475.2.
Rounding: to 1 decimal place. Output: 3.8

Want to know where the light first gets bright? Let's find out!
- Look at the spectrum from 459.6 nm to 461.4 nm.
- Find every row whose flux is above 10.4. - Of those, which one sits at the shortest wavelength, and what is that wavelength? 461.30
